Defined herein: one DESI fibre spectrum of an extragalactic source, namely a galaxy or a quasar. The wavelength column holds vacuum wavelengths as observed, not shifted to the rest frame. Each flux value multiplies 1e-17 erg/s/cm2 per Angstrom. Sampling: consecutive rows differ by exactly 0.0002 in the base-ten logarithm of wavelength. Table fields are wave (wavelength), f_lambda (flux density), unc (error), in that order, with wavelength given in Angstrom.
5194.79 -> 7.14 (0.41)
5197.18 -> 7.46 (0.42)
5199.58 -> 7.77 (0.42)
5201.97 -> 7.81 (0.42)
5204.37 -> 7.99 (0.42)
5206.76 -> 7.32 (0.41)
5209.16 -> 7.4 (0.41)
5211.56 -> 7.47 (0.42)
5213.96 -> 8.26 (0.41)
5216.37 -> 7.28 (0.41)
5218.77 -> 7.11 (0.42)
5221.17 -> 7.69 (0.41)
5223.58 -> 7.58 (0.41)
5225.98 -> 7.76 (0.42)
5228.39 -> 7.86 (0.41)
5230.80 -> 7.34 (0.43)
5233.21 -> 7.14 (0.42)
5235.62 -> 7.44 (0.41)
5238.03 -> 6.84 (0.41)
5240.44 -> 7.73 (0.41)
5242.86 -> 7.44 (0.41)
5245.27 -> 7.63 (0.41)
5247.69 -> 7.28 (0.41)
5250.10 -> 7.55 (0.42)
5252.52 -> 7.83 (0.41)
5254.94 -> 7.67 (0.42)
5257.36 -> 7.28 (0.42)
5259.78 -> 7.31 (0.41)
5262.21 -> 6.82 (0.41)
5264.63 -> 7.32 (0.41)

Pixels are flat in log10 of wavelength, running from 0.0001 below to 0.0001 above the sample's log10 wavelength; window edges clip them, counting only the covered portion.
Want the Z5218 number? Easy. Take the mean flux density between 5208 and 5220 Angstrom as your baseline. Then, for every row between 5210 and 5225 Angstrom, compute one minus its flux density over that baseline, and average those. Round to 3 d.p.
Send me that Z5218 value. -0.008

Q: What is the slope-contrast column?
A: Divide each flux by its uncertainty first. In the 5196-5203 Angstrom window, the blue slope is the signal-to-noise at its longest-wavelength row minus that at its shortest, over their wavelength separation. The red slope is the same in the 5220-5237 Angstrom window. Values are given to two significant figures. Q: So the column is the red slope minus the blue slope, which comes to -0.22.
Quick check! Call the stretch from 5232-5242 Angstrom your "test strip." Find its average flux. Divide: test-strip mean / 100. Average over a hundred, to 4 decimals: 0.0729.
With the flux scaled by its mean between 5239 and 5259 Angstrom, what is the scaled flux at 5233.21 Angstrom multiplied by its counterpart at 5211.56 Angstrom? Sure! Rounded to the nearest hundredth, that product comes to 0.94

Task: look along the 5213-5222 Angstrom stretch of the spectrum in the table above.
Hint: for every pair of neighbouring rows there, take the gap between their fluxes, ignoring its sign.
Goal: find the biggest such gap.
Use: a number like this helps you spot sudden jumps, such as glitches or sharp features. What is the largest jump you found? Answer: 1.0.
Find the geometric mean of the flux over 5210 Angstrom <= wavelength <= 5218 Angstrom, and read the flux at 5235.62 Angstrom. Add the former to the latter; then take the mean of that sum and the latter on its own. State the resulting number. 11.3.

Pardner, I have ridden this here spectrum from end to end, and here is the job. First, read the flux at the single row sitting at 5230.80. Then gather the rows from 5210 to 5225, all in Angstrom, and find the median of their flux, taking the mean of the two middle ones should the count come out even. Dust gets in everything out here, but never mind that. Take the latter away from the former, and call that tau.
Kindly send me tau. -0.2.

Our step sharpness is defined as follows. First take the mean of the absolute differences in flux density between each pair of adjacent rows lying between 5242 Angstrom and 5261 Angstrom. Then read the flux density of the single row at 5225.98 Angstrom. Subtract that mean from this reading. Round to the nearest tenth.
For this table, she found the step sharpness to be 7.5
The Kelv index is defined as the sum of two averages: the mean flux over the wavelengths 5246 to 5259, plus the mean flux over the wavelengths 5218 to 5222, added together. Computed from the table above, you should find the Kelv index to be 14.9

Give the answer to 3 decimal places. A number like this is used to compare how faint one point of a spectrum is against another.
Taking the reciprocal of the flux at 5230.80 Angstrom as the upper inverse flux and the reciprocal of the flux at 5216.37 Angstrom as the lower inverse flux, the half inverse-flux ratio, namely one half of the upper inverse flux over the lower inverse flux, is 0.496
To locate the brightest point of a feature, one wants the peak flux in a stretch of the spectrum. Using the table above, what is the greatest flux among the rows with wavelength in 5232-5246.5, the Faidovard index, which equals 7.73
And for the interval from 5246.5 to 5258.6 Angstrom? 7.83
